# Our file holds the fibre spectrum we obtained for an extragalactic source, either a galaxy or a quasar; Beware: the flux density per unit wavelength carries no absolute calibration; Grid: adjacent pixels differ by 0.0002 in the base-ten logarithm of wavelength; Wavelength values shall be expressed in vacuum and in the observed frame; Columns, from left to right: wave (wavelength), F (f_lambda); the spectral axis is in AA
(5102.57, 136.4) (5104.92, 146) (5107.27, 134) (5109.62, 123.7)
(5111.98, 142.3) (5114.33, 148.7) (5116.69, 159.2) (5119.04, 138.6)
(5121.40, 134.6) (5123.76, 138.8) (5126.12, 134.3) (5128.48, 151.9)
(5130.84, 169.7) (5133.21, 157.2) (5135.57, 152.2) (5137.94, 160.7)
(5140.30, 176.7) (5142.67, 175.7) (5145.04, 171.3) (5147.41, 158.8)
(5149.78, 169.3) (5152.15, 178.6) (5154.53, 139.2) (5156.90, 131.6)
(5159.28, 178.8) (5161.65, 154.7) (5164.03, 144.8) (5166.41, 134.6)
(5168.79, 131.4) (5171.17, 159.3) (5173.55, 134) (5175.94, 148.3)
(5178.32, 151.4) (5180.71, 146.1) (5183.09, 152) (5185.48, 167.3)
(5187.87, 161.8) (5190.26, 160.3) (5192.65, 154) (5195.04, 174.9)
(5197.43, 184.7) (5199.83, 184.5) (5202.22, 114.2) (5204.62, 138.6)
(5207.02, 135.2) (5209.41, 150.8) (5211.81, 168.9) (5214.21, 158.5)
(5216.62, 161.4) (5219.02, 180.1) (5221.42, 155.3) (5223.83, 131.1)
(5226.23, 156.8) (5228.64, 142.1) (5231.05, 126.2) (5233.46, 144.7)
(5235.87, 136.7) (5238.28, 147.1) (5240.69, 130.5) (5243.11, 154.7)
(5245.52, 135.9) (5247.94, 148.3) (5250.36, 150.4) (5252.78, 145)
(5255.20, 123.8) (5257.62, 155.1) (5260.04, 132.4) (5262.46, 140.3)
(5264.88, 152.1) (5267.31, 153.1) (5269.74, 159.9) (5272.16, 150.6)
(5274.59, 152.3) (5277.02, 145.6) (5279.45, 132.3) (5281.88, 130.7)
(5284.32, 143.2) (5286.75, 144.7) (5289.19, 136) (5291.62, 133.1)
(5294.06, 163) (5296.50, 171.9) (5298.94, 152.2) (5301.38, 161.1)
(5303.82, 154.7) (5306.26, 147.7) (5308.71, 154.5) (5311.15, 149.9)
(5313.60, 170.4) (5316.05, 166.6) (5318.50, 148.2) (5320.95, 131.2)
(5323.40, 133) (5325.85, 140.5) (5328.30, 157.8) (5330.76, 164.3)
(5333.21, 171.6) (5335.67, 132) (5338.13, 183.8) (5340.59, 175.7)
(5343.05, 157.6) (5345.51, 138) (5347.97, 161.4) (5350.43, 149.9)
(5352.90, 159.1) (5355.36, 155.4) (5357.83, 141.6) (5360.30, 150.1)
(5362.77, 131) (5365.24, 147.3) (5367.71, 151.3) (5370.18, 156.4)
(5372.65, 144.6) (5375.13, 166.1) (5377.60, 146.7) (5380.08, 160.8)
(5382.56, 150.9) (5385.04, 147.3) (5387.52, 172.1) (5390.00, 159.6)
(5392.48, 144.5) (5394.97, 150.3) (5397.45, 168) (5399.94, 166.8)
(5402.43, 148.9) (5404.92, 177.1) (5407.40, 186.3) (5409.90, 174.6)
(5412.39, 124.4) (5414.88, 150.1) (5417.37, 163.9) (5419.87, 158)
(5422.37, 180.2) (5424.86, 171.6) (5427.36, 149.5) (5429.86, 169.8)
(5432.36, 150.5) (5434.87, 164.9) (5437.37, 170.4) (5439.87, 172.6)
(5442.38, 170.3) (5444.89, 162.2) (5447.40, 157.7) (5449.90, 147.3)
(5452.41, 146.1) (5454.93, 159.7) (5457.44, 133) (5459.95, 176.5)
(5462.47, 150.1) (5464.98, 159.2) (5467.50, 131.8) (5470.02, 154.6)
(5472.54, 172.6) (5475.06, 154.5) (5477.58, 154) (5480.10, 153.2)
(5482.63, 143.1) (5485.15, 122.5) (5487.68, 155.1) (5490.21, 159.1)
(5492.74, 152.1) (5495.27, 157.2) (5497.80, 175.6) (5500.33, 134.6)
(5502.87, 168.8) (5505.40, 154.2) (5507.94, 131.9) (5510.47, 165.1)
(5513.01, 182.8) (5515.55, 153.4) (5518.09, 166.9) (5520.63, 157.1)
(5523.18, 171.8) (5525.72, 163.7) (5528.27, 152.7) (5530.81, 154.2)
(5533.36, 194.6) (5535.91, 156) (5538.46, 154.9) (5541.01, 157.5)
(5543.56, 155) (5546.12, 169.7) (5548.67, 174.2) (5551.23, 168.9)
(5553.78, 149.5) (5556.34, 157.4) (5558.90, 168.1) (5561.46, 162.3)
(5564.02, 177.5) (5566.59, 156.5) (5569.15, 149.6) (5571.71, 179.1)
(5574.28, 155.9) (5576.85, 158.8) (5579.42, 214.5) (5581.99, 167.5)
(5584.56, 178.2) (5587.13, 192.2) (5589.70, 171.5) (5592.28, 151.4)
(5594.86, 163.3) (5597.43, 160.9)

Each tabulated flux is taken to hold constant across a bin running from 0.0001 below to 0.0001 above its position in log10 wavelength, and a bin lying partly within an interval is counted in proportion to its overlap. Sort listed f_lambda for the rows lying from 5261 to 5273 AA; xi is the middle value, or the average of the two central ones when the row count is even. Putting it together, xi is 152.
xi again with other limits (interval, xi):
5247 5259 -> 148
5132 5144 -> 161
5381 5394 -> 151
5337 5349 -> 161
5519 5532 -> 157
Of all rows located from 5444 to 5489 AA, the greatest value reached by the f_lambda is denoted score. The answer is 176.5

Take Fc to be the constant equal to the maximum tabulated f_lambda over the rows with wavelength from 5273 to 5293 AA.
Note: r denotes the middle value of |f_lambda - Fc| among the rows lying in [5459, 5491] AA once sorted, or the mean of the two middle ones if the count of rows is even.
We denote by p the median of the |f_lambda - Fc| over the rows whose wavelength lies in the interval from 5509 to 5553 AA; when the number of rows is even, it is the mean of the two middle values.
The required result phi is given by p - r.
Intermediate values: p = 11.4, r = 7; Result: 4.6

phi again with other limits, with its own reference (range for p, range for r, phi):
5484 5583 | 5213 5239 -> 0.9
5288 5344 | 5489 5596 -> 0.8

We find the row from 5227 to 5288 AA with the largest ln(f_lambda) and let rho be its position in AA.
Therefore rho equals 5269.74 AA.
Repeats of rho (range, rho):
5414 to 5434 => 5422.37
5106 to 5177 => 5159.28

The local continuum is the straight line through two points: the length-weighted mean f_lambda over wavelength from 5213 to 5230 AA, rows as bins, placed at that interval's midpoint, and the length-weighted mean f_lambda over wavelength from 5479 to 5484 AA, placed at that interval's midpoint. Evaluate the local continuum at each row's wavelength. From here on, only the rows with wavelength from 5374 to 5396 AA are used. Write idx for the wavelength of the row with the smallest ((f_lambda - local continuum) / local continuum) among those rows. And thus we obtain 5392.48 AA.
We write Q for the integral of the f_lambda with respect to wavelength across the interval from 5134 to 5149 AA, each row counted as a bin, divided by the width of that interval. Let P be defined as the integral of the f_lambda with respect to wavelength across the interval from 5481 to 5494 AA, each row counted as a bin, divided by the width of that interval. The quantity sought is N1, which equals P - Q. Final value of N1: -19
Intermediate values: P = 146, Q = 166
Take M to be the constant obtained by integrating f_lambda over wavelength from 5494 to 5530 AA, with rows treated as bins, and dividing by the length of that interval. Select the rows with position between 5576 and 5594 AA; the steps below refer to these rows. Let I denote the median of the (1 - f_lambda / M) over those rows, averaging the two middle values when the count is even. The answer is -0.074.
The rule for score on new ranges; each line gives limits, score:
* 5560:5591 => 214.5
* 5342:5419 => 186.3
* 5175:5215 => 184.7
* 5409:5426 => 180.2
